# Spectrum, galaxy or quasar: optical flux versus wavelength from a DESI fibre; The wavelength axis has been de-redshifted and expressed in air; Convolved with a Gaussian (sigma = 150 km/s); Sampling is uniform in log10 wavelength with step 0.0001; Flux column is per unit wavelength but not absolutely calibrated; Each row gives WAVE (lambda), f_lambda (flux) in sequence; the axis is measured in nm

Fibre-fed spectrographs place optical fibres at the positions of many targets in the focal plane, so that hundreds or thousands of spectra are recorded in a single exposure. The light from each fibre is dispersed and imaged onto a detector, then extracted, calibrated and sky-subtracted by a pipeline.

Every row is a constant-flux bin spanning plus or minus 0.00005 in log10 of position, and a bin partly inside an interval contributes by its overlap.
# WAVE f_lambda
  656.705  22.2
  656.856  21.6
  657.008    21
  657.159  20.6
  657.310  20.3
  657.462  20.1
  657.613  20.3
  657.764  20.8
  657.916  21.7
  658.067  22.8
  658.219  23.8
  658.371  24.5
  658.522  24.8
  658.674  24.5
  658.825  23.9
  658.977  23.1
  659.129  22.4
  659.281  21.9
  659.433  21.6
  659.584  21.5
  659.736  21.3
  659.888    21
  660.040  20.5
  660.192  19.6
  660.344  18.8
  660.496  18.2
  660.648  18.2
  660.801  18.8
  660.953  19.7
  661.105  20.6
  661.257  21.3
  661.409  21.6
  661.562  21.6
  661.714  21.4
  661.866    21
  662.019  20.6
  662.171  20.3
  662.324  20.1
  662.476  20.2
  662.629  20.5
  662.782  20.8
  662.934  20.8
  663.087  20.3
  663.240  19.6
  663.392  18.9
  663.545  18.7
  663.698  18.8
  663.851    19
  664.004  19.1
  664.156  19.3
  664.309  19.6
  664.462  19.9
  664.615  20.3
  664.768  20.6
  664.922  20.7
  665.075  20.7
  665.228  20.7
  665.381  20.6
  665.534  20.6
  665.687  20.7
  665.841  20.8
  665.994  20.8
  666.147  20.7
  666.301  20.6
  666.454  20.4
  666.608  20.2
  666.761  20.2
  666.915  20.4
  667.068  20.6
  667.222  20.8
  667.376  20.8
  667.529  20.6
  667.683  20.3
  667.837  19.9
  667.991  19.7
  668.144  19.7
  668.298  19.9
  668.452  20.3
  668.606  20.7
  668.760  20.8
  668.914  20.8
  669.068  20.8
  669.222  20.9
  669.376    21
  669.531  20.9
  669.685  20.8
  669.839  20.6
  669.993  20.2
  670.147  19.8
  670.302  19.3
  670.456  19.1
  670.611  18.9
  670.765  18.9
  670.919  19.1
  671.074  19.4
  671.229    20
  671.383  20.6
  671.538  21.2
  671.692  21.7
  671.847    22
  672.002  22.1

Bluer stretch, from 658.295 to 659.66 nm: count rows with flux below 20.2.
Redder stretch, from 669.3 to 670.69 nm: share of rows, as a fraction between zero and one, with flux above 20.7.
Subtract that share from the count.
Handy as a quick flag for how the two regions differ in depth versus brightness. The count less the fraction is -0.33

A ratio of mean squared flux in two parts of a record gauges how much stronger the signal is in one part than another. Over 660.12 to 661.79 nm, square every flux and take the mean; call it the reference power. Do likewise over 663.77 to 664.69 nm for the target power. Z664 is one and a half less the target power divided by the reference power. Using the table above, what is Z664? 0.55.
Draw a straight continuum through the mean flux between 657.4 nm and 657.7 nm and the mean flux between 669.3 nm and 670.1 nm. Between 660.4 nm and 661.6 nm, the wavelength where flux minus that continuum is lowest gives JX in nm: 660.648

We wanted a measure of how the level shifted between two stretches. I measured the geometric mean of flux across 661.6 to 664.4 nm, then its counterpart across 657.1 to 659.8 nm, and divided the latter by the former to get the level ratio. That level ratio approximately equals 1.11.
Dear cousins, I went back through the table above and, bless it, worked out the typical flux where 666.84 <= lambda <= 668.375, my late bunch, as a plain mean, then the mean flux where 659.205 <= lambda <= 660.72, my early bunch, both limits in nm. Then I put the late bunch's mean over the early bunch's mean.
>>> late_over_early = 1.00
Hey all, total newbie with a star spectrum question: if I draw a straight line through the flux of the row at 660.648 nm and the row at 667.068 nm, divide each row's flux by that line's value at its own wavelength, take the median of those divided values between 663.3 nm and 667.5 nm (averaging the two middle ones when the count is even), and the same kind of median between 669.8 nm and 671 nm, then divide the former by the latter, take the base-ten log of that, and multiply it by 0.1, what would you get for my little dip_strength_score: 0.0059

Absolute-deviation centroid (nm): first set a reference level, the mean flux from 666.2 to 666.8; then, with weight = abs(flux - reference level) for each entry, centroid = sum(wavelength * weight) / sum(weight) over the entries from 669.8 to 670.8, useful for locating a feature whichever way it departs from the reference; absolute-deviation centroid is 670.48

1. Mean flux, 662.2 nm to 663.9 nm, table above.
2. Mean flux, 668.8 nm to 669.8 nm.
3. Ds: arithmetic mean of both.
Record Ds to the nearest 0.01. 20.33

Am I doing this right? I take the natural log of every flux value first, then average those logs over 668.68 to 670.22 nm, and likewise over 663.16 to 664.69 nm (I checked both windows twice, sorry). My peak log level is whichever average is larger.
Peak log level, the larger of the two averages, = 3.03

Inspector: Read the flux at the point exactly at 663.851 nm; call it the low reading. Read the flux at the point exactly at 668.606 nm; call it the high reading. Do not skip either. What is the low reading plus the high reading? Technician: 39.7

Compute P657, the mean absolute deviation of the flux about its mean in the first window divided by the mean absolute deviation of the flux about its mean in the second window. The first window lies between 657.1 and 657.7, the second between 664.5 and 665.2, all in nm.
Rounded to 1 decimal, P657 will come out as 1.0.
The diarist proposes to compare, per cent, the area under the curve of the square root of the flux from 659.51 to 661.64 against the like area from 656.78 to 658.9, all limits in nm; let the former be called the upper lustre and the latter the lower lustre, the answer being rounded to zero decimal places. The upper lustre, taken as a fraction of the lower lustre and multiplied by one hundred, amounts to 96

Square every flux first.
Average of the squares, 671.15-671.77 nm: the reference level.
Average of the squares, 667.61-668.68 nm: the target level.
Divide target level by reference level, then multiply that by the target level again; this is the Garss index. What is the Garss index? 372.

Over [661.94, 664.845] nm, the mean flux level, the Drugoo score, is 19.9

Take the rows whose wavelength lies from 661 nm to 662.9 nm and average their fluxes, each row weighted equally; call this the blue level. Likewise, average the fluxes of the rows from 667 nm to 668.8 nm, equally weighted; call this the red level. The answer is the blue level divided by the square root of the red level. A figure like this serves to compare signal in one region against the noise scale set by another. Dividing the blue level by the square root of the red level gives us 4.62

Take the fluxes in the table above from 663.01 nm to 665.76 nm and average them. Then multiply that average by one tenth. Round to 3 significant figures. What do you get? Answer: 1.99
